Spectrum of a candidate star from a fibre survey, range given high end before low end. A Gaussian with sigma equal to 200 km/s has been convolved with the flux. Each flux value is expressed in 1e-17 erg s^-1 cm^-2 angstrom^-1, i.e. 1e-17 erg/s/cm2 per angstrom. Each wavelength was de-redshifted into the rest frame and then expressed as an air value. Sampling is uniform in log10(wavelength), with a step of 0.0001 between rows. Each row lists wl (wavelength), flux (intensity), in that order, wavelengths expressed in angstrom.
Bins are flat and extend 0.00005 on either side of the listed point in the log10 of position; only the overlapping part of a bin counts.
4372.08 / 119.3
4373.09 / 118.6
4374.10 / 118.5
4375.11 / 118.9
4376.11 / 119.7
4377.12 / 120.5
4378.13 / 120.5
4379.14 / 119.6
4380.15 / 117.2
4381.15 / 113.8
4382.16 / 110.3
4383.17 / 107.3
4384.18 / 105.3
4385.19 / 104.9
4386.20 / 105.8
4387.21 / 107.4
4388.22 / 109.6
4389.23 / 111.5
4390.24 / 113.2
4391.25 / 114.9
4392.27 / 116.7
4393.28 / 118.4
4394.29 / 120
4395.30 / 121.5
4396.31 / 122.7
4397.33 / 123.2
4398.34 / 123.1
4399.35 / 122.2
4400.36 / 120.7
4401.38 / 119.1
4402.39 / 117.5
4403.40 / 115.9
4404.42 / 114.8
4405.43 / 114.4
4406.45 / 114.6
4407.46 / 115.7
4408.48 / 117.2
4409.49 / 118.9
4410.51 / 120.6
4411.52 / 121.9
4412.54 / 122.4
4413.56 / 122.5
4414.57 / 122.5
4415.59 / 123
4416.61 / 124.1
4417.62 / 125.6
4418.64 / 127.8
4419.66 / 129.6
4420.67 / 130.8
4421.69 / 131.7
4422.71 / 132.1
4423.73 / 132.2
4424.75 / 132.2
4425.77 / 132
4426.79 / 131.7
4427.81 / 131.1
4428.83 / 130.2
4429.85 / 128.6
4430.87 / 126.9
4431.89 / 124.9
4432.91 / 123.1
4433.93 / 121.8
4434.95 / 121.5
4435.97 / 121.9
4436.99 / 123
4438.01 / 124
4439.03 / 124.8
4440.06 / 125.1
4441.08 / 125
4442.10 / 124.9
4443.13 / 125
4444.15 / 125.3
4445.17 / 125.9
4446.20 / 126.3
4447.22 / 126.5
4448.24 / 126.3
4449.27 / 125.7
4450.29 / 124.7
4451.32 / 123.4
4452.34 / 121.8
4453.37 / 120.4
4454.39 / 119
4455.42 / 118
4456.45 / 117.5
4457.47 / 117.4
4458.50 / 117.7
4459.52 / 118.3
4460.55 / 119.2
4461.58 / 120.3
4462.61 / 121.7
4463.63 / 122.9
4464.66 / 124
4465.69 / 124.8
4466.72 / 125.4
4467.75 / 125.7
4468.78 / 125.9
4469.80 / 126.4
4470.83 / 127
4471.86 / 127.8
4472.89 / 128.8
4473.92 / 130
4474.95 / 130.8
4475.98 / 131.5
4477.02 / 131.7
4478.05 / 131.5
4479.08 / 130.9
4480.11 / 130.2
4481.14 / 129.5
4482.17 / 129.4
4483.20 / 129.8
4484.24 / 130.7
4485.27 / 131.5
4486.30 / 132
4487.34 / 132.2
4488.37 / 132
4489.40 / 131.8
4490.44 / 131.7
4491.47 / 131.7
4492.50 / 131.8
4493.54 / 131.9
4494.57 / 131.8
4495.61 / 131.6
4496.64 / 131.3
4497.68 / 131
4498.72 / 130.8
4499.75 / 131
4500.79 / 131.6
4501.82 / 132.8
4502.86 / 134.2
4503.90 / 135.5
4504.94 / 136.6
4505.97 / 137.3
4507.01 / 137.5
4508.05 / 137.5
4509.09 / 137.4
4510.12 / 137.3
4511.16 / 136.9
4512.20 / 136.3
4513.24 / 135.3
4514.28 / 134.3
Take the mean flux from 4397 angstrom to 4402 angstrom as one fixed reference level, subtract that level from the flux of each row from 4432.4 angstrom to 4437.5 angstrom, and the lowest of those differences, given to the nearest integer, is 0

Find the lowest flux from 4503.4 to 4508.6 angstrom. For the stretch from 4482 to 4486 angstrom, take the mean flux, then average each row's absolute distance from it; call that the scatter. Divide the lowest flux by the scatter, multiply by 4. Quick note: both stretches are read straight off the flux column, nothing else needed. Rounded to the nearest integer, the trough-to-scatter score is 723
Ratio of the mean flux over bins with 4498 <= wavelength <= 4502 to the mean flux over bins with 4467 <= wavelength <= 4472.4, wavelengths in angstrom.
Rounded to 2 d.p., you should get 1.04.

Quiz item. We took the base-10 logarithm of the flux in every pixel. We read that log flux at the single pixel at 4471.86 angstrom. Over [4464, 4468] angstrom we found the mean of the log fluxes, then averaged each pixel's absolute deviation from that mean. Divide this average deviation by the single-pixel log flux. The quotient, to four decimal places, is 0.0009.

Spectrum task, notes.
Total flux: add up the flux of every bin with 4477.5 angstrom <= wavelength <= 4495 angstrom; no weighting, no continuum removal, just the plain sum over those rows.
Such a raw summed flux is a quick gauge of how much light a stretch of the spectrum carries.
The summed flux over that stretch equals 2230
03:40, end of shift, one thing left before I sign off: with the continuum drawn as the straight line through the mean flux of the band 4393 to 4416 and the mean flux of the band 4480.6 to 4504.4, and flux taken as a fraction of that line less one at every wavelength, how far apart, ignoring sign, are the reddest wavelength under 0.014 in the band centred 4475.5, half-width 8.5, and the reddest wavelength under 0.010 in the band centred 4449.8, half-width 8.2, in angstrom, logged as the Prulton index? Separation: 25.7 angstrom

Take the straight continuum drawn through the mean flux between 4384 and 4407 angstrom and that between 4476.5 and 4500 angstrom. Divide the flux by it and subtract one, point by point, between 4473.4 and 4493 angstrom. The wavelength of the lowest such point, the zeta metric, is 4482.17 angstrom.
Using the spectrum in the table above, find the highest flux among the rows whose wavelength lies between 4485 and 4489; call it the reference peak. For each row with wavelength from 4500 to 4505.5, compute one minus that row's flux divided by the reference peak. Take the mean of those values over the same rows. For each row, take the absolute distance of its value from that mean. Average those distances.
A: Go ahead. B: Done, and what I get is 0.0117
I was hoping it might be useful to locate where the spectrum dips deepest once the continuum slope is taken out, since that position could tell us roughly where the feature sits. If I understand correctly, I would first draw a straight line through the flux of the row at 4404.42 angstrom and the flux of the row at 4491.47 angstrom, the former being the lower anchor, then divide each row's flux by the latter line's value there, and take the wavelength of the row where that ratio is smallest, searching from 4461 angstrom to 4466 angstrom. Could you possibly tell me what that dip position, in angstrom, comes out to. 4461.58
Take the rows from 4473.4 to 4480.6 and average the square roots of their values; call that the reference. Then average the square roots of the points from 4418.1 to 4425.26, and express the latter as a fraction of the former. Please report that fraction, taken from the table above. 1.00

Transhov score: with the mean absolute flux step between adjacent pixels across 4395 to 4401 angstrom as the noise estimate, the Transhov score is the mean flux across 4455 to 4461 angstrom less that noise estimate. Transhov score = 117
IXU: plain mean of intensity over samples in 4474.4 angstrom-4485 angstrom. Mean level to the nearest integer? 131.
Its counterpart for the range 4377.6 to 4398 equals 114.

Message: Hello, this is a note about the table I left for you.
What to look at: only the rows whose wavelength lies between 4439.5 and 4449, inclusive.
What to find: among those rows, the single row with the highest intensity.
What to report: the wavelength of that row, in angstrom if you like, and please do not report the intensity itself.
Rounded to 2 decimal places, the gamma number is 4447.22 angstrom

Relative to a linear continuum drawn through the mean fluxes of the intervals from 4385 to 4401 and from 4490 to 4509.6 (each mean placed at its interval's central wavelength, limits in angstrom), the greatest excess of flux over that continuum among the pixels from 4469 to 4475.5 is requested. 1.4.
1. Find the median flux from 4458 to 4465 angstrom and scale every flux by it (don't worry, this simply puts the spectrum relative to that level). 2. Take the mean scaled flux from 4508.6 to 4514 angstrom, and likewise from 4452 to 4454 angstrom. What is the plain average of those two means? 1.07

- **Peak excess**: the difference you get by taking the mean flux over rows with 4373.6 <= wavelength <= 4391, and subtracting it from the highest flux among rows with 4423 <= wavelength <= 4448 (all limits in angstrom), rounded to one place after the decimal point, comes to 19.0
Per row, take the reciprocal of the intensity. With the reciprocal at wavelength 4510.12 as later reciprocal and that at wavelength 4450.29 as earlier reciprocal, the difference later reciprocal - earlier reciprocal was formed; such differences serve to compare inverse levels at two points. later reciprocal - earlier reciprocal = -0.0007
